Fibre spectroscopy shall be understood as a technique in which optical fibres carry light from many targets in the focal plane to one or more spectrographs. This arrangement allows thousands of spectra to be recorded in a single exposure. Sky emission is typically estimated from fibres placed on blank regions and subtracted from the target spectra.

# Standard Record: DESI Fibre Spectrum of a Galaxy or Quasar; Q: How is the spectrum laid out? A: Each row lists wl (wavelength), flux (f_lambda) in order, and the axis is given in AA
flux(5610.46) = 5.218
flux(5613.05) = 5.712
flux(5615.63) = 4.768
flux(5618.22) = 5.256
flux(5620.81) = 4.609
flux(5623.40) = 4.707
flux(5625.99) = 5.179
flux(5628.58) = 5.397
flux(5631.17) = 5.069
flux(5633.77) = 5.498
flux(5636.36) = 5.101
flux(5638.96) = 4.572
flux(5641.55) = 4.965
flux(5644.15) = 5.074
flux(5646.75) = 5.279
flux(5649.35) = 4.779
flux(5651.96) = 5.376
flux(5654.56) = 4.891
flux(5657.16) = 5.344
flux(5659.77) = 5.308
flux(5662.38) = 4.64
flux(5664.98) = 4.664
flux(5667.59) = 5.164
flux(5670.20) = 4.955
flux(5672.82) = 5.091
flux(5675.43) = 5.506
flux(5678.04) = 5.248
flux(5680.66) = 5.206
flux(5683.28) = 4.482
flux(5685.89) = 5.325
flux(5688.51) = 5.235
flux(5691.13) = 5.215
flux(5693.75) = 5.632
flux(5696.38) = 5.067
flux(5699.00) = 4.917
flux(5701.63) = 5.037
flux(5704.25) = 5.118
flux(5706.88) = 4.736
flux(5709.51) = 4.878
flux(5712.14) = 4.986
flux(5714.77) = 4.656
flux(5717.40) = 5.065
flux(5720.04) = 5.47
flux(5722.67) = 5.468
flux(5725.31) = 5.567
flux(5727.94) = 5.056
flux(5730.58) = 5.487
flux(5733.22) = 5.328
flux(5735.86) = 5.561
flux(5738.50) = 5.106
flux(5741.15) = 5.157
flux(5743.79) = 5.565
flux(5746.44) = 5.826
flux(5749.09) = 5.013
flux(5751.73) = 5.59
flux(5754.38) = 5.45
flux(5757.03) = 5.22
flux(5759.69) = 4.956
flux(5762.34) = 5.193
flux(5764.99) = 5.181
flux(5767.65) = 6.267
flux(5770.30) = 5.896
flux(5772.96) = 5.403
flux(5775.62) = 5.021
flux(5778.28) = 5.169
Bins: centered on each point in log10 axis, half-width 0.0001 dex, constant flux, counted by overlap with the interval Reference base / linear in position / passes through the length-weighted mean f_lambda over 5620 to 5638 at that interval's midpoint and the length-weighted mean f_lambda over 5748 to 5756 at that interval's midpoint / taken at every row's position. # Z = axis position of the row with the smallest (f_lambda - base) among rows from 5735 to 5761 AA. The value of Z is 5759.69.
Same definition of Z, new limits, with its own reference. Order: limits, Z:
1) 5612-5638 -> 5620.81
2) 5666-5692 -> 5683.28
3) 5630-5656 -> 5638.96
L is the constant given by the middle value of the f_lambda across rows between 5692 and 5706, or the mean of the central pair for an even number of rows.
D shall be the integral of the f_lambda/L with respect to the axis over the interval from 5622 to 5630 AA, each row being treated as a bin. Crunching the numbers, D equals 8.04 AA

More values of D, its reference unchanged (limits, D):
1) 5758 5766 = 8.07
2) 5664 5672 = 7.80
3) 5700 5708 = 7.84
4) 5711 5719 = 7.77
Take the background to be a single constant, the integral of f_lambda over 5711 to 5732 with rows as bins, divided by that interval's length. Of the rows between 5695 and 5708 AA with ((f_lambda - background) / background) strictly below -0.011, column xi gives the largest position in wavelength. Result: 5706.88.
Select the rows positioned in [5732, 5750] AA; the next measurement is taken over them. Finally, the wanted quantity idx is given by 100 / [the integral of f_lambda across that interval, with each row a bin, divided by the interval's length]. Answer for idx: 18.6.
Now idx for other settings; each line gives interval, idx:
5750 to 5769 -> 18.5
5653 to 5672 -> 20.0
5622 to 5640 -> 19.7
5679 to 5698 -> 19.4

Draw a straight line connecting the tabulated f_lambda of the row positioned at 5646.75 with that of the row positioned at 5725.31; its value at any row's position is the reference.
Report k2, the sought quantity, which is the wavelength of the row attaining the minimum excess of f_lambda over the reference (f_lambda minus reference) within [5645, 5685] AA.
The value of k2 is 5683.28 AA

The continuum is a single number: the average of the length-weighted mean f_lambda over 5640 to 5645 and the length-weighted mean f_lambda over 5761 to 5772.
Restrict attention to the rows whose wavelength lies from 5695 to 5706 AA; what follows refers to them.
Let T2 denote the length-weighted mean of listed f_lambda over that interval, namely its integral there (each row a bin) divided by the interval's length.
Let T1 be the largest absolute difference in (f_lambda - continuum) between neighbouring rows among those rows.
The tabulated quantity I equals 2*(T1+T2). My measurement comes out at 10.35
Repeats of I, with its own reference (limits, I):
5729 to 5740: 11.62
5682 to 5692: 11.81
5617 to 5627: 11.15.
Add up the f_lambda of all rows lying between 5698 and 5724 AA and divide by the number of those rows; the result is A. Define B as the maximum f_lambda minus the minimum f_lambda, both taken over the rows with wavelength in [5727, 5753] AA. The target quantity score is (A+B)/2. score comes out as 2.92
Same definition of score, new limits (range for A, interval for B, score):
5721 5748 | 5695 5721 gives 3.11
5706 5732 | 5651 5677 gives 3.00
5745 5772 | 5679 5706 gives 3.30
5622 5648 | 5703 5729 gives 3.00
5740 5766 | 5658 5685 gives 3.17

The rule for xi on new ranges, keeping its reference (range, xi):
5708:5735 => 5727.94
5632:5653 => 5649.35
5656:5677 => 5672.82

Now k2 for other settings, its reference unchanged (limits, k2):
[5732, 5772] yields 5759.69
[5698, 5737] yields 5714.77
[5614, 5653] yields 5638.96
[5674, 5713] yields 5683.28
